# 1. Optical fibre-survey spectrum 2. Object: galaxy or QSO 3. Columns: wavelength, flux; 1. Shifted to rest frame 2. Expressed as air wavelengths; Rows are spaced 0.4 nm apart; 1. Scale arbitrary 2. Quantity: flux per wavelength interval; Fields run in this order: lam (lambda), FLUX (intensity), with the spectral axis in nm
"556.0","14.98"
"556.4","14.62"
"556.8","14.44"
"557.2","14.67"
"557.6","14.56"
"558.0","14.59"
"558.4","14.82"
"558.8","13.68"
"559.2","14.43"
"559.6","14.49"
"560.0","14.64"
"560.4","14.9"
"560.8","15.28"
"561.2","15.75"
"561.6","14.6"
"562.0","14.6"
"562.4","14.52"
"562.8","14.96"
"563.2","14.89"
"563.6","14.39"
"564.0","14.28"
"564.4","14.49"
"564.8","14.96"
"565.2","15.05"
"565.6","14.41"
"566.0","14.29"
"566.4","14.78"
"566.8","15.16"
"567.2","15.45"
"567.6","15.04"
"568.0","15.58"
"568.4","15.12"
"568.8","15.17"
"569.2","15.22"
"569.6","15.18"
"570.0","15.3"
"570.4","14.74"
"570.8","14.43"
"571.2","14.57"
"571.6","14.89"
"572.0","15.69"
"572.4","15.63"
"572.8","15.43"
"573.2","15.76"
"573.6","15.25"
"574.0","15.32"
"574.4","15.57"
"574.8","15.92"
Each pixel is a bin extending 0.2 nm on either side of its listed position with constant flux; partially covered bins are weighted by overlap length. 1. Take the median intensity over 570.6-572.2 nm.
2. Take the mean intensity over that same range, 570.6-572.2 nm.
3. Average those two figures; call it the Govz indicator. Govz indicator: 14.8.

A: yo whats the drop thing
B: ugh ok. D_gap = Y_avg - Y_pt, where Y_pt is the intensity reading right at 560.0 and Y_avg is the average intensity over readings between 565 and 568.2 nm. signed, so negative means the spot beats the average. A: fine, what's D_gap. 0.33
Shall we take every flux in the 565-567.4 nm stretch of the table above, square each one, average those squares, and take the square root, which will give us 14.9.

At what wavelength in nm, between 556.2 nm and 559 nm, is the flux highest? 558.4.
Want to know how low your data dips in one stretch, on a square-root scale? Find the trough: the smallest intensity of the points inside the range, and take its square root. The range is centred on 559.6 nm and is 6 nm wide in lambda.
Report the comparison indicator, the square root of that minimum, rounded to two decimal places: 3.70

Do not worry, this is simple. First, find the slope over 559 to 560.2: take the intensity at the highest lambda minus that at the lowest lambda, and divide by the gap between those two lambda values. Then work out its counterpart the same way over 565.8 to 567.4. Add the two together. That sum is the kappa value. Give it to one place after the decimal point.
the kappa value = 1.2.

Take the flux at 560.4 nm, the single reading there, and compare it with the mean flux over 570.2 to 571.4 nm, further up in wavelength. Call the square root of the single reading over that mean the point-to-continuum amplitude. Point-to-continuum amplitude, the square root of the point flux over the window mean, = 1.01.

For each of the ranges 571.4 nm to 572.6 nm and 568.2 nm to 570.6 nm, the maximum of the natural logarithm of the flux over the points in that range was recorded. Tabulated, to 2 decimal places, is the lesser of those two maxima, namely 2.73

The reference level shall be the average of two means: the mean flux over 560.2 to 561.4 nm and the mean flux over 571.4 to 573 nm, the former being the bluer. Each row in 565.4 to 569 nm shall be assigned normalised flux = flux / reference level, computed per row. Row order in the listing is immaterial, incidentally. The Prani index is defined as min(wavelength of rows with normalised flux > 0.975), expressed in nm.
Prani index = 566.8 nm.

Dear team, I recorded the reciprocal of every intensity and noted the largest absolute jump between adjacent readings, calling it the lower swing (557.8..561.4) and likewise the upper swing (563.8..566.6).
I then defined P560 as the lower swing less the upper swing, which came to 0.0027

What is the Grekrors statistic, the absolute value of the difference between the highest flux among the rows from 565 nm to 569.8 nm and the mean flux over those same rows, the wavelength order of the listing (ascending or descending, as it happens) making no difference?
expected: 0.54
